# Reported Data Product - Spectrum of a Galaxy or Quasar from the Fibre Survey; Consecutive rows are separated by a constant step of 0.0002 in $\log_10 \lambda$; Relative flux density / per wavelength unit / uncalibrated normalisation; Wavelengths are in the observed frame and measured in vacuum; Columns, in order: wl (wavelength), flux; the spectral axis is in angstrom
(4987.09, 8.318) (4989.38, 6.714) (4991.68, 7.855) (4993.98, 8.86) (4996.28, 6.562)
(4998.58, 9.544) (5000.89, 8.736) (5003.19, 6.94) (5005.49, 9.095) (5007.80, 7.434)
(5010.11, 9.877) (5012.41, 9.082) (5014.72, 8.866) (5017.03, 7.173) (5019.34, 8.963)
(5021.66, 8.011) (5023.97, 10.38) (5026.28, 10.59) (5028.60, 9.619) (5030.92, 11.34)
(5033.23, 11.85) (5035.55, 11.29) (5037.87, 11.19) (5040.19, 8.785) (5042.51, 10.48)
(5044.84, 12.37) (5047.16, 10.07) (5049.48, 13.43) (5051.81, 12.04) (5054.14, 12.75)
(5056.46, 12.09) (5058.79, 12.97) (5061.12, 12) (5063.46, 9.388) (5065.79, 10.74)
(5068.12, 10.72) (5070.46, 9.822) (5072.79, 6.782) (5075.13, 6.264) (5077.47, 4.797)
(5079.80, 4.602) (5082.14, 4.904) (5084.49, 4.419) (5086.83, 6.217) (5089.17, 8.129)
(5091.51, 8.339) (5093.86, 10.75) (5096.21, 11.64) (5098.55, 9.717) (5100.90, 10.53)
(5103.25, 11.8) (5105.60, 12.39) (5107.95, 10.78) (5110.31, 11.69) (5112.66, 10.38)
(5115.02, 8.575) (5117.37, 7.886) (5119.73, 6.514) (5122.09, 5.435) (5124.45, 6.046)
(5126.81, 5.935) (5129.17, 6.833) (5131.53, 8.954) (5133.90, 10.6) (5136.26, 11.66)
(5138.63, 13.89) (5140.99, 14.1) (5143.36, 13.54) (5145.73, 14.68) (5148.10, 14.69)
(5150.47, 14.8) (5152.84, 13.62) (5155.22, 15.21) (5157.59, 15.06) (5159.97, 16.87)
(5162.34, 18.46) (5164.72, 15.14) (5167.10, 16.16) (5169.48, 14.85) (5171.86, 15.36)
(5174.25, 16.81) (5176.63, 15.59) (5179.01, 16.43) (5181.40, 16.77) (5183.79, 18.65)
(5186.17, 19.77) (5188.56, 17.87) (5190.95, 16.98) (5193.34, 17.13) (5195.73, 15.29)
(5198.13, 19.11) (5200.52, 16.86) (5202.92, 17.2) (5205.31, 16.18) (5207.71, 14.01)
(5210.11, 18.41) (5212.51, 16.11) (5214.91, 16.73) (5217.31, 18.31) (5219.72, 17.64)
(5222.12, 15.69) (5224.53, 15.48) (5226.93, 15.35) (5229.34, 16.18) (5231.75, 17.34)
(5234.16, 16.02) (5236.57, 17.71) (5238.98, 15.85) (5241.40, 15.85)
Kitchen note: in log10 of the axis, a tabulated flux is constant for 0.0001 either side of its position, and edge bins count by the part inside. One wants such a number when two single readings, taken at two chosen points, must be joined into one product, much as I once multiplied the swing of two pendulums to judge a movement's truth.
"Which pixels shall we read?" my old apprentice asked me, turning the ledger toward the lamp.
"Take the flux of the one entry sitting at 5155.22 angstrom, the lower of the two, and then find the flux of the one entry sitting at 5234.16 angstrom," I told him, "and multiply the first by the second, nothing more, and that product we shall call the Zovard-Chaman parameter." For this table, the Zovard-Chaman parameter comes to 244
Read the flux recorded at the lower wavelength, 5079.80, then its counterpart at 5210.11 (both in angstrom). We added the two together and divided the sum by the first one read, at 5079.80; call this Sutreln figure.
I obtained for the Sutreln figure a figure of 5.0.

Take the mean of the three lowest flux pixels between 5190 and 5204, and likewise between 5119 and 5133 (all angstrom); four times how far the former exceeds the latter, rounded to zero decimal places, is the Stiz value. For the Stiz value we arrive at 42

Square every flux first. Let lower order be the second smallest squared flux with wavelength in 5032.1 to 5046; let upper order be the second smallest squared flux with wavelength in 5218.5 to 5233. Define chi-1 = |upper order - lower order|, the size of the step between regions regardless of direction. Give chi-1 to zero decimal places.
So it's 130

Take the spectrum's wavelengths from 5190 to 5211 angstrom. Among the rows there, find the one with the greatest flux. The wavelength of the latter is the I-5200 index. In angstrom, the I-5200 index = 5198.13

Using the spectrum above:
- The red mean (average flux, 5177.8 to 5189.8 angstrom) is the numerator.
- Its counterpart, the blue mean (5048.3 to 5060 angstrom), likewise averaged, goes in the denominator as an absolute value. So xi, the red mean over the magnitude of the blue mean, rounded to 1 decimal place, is 1.4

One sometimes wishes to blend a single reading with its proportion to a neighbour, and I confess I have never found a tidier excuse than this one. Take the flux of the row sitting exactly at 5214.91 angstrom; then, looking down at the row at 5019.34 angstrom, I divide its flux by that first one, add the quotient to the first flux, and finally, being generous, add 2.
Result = 19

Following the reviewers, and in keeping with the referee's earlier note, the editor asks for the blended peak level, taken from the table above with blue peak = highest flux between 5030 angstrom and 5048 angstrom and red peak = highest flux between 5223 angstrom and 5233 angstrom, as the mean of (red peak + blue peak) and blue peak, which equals 21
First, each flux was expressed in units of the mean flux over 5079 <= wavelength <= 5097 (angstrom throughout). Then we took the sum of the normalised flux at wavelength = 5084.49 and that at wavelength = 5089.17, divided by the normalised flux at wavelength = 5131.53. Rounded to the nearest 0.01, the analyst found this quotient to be 1.40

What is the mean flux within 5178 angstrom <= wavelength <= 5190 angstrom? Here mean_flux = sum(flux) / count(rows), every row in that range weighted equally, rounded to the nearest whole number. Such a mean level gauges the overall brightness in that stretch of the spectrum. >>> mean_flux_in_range 18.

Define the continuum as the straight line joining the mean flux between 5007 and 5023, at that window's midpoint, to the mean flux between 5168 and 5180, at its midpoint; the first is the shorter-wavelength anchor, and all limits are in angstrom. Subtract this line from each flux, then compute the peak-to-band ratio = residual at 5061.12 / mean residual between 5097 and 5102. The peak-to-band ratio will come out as -0.6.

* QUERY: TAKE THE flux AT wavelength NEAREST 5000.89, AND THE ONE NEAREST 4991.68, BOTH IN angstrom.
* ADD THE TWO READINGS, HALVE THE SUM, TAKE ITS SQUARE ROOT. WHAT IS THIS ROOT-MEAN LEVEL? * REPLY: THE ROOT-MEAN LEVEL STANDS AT 2.9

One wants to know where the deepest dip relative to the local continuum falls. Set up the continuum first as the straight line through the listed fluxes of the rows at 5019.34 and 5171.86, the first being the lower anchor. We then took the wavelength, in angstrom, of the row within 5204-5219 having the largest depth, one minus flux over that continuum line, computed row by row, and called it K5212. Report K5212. 5207.71 angstrom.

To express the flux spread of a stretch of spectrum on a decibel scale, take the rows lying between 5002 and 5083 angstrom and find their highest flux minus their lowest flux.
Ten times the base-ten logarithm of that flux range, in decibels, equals 9.5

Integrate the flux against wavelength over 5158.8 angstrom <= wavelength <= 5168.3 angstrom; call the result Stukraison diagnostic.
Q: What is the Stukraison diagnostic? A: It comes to 158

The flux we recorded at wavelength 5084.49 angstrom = 4.419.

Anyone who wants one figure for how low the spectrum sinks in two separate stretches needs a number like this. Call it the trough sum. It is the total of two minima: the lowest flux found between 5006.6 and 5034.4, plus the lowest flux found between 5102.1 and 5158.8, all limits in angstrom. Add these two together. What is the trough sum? 12.6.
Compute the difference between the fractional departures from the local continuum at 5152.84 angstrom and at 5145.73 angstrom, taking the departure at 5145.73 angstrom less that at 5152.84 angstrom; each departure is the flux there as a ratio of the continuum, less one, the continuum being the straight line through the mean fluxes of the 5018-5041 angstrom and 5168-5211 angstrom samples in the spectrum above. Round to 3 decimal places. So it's 0.088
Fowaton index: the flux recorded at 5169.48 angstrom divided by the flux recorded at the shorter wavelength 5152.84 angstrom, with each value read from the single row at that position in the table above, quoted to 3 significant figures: 1.09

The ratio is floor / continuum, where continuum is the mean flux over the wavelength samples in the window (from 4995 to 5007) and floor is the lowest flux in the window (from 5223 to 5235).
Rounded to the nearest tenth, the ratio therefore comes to 1.9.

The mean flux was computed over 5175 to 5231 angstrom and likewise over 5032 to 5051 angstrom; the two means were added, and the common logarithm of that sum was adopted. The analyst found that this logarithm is 1.45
